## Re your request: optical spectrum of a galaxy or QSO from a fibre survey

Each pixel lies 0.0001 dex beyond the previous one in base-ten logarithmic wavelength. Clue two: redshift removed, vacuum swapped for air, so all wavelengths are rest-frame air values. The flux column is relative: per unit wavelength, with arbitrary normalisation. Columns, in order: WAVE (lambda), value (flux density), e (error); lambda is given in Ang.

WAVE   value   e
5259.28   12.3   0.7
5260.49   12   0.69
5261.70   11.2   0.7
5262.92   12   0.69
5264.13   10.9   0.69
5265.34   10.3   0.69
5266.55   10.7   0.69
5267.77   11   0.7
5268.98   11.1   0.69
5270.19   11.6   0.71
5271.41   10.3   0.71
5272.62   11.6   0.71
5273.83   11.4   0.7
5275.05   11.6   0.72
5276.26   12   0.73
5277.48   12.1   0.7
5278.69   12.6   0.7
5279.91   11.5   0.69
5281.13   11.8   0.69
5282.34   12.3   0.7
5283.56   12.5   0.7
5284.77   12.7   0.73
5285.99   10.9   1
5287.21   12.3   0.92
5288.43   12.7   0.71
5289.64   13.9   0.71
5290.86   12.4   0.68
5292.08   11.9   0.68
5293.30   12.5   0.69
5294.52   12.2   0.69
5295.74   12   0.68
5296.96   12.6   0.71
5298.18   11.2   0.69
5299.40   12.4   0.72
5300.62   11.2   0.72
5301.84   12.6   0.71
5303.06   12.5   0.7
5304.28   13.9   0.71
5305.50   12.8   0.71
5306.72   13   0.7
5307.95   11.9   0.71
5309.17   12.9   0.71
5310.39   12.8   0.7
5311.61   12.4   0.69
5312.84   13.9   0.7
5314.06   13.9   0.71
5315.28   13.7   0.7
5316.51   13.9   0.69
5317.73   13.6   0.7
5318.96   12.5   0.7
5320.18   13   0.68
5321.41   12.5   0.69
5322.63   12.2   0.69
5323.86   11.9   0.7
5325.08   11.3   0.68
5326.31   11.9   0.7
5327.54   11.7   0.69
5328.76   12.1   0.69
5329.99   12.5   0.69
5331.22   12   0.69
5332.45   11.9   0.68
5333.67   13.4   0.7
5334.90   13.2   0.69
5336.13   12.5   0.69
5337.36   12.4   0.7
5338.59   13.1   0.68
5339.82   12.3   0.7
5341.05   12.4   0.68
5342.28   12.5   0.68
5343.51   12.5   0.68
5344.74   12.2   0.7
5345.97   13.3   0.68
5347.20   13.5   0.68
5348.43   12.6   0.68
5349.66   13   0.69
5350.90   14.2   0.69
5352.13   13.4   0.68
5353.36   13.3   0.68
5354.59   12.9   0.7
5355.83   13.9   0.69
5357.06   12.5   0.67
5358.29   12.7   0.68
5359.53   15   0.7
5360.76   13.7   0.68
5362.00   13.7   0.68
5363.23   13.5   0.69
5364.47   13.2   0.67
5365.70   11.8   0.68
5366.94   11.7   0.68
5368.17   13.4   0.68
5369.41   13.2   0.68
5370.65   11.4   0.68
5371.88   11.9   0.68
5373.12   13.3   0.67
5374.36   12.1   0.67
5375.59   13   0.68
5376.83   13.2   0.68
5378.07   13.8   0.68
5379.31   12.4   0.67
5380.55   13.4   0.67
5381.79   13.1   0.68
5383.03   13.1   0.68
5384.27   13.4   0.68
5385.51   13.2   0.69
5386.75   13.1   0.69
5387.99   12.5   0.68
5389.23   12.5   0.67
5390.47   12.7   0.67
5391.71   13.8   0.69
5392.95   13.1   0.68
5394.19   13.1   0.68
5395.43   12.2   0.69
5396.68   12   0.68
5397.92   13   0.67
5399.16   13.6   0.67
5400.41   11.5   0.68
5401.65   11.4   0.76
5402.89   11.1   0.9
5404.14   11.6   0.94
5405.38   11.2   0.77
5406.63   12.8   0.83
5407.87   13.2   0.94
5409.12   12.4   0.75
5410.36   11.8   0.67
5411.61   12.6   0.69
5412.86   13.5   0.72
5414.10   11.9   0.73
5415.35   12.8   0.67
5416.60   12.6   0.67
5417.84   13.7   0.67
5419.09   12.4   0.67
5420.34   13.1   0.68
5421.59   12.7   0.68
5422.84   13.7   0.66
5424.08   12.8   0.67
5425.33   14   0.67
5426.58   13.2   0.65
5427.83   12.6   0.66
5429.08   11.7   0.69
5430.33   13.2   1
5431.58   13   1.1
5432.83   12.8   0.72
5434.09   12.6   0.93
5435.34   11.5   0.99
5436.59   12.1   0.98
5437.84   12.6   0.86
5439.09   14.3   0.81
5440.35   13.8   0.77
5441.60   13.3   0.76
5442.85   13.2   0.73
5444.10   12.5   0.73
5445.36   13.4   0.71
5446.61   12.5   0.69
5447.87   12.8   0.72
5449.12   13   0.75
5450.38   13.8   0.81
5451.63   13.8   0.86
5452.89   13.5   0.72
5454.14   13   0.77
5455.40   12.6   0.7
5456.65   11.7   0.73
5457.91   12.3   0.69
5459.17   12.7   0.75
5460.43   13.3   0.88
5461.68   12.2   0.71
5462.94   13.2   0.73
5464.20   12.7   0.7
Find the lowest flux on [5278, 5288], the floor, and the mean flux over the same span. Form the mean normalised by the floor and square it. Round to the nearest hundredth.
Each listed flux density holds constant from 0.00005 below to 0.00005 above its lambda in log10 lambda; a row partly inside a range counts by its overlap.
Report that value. 1.23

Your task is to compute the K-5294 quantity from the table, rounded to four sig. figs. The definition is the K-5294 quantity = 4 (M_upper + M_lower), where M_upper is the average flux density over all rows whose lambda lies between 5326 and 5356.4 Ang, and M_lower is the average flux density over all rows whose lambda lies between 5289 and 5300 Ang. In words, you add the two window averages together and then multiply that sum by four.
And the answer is 100.4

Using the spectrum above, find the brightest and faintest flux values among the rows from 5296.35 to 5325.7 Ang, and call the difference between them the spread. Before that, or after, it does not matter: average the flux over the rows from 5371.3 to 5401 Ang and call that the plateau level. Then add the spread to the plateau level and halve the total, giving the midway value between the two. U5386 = 7.79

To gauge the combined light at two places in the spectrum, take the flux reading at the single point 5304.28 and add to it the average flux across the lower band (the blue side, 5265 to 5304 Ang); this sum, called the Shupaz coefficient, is 25.8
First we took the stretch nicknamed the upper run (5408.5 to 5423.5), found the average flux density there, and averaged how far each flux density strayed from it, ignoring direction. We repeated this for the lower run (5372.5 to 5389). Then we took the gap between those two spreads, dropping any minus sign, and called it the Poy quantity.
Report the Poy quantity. 0.16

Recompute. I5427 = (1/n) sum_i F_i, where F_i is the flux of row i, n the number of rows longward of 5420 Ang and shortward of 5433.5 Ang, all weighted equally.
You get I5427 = 13.0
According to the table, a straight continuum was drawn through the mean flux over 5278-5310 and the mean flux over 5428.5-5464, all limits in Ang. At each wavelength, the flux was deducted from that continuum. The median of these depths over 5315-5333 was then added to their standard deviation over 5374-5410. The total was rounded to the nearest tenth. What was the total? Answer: 1.0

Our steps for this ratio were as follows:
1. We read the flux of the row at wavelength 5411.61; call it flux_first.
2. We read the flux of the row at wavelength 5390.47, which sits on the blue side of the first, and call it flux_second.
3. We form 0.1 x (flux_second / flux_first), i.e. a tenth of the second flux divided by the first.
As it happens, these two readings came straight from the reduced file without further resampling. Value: 0.101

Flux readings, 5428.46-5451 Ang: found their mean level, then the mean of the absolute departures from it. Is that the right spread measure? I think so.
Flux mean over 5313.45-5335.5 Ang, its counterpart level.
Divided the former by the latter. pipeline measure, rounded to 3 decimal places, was 0.044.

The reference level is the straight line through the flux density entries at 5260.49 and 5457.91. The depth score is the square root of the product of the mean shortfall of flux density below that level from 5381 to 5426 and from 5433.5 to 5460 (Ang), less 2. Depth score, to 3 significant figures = -1.45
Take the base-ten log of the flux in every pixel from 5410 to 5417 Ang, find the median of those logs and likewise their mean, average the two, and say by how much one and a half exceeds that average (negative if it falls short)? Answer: 0.401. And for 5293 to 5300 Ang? 0.413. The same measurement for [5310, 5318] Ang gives 0.367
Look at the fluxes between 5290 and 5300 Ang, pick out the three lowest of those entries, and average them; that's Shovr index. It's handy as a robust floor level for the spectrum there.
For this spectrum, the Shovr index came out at 11.7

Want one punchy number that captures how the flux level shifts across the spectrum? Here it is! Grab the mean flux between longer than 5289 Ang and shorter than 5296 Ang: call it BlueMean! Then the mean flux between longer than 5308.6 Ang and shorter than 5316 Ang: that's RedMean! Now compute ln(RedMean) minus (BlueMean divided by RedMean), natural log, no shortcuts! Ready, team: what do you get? 1.64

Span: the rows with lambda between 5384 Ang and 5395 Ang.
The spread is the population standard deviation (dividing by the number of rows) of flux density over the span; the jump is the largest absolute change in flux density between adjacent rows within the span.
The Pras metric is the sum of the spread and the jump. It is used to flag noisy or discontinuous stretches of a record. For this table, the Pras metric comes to 1.50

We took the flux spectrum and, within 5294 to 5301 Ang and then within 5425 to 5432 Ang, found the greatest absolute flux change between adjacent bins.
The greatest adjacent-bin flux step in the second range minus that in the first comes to 0.10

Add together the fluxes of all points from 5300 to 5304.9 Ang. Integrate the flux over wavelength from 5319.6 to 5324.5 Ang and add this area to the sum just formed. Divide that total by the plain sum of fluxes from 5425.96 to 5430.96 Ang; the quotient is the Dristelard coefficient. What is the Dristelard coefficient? 2.19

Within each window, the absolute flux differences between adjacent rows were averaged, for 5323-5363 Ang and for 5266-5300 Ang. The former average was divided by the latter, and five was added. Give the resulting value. 5.89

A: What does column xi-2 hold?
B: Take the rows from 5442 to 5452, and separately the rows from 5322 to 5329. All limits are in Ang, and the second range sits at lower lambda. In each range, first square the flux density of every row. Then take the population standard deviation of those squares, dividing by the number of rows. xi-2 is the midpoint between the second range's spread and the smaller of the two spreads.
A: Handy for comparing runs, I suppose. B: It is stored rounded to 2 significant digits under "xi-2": 6.9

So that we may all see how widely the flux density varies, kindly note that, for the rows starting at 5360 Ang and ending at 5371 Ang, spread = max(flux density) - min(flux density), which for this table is 2.3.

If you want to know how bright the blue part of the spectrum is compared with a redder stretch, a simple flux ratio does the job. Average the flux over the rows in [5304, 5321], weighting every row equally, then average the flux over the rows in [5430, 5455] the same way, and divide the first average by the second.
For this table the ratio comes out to 1.01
